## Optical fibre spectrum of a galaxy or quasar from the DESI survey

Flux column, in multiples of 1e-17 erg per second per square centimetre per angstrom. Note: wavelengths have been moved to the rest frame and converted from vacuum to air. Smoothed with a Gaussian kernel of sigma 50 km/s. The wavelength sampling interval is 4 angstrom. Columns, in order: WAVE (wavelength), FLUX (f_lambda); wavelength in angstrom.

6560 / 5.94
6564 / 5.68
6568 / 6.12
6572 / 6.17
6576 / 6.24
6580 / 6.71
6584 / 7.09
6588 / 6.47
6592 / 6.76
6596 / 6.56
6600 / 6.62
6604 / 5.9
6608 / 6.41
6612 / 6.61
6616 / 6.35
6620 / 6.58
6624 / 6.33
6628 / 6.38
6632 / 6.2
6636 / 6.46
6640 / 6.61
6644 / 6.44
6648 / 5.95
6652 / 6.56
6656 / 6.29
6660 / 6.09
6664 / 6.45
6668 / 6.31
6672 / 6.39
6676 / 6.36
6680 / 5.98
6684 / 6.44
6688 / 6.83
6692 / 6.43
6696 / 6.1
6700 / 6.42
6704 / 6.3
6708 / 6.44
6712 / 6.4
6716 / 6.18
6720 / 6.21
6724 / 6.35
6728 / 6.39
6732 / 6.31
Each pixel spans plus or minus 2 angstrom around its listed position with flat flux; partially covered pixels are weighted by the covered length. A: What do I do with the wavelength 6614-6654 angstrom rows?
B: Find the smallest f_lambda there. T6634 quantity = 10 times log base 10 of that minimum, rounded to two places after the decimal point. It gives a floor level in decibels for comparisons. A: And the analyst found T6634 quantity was 7.75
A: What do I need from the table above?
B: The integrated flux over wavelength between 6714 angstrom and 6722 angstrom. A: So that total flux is 50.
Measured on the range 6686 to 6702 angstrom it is 103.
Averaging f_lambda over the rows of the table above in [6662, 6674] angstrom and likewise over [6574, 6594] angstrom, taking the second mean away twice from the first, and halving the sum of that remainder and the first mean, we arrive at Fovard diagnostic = -0.27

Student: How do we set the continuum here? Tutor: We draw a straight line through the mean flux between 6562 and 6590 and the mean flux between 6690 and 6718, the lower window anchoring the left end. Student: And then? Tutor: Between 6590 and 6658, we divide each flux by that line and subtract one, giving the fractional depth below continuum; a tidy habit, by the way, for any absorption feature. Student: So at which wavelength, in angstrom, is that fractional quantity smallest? 6604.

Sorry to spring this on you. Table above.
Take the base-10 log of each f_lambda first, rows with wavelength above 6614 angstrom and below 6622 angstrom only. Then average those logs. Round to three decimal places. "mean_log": 0.810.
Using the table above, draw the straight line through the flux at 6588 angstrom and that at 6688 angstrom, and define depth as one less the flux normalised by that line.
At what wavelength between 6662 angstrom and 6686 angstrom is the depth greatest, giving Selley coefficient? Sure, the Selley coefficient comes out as 6680 angstrom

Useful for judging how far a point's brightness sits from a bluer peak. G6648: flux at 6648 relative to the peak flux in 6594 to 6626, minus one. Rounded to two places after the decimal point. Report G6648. -0.10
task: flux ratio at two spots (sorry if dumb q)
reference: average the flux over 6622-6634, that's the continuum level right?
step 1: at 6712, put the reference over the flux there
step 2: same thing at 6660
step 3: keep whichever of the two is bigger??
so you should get 1.04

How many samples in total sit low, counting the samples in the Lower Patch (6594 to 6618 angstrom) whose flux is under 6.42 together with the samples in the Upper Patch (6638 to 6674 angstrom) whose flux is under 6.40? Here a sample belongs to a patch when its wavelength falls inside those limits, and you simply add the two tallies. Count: 8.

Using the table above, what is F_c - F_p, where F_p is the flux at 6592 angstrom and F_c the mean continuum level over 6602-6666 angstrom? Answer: -0.41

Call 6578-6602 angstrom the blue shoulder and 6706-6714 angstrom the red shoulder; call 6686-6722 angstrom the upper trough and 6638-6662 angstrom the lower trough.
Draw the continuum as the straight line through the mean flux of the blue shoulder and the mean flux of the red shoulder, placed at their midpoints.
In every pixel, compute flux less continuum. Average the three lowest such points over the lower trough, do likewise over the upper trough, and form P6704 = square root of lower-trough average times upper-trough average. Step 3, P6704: 0.33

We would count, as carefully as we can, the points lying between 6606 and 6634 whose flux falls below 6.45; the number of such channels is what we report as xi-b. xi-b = 5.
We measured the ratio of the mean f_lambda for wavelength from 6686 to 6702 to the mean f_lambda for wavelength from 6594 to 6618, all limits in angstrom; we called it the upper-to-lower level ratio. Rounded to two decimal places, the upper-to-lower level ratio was 1.01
